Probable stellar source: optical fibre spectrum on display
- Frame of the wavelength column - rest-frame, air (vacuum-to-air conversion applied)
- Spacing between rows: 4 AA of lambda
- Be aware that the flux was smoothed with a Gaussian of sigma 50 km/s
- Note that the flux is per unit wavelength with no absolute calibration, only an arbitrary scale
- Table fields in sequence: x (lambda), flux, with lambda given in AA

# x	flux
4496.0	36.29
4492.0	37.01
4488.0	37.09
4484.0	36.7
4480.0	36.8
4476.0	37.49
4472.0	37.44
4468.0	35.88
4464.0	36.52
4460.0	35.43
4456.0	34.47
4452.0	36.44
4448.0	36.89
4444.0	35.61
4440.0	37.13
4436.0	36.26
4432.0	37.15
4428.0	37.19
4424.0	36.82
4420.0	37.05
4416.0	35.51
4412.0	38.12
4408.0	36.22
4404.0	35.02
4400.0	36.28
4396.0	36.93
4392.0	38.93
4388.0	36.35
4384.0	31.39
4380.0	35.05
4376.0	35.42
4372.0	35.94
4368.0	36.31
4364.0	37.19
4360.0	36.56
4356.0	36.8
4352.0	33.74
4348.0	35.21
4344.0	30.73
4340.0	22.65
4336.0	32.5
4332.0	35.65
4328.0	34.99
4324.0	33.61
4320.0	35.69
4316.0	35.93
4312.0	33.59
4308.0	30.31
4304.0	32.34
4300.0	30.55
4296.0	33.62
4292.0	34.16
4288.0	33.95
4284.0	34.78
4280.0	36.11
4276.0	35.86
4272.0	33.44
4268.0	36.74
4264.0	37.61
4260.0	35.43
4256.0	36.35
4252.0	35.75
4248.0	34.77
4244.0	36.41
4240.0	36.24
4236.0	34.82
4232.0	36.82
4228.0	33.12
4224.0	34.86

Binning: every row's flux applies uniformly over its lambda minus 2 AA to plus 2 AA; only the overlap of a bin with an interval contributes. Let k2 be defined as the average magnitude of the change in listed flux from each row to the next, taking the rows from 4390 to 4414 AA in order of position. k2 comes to 1.40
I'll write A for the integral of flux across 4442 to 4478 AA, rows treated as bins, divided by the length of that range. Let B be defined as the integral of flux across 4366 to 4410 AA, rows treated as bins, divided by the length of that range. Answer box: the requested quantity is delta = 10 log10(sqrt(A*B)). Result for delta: 15.6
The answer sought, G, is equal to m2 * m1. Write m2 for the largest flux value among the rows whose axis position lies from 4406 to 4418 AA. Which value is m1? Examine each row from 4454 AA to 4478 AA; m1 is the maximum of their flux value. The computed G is 1429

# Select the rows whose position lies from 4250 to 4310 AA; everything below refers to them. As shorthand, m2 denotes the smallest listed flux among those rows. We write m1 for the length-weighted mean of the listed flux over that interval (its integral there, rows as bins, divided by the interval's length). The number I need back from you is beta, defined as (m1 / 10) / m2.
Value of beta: 0.114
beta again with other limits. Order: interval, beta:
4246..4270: 0.104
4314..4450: 0.156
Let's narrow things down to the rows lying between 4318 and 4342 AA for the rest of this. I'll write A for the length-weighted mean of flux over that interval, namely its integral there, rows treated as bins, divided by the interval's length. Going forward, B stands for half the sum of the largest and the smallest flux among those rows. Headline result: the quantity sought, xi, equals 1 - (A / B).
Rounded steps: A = 32.5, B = 29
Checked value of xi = -0.115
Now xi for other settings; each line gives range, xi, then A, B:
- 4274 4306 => -0.018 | 33.9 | 33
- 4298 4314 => 0.008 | 31.7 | 32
